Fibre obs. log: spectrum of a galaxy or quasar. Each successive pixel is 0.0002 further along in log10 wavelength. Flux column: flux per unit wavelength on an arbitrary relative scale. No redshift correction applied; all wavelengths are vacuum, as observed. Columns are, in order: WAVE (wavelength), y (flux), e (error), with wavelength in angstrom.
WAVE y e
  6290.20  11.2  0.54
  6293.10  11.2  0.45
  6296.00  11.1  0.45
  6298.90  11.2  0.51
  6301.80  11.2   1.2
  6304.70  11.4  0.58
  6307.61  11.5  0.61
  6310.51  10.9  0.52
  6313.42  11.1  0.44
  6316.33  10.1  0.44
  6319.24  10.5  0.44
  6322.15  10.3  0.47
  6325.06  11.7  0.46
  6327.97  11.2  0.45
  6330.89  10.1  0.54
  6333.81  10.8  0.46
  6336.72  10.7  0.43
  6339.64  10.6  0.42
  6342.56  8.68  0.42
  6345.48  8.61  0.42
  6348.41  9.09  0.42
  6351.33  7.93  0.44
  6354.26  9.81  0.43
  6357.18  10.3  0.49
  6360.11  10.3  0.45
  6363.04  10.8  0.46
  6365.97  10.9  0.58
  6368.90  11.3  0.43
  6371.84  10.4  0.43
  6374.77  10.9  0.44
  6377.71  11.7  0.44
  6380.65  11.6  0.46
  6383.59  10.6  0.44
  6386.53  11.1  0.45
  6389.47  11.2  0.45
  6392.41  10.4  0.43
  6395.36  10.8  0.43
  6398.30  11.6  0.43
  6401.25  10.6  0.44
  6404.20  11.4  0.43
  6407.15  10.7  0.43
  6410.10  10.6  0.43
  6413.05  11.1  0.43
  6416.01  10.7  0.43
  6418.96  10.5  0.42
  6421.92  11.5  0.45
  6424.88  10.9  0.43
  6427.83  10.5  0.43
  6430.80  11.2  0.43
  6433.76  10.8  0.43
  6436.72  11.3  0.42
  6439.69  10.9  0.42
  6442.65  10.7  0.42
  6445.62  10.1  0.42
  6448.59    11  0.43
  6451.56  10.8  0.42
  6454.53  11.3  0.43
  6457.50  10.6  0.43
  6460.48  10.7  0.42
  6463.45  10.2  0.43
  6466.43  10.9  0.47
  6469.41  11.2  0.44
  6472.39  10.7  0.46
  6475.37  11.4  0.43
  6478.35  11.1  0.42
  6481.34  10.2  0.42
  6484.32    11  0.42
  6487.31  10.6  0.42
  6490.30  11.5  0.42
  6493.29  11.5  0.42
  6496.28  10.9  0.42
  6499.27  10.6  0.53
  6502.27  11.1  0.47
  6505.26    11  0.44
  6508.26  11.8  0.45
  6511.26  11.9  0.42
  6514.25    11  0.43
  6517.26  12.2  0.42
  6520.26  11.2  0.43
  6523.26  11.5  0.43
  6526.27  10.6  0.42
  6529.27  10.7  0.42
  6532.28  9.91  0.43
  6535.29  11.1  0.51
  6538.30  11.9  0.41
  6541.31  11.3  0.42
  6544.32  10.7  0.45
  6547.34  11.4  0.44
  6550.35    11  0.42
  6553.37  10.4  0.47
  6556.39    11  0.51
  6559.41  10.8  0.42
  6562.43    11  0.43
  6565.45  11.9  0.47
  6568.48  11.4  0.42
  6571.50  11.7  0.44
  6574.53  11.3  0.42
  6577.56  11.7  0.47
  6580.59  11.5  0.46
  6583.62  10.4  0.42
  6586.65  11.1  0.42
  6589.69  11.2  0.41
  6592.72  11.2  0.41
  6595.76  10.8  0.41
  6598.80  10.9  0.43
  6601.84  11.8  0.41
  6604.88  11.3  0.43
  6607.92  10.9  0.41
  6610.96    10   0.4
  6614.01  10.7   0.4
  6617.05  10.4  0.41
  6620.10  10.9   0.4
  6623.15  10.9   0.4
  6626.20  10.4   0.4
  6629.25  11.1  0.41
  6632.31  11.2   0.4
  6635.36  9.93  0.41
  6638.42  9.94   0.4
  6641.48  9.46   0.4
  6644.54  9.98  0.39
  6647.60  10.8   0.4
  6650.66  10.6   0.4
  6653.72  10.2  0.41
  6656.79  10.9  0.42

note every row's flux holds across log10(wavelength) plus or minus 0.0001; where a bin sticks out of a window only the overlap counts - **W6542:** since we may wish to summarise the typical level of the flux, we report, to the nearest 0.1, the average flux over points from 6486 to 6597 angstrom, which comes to 11.2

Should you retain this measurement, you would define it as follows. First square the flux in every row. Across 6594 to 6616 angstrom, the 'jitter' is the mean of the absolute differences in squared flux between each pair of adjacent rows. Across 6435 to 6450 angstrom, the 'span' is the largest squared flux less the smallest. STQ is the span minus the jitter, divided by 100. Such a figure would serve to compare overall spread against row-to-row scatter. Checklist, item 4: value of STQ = 0.13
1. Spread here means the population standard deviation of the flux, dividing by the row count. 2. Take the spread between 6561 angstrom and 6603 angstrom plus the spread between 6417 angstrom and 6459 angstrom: 0.77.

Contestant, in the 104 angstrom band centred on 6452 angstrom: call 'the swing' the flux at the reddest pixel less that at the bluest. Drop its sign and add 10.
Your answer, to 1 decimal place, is 10.5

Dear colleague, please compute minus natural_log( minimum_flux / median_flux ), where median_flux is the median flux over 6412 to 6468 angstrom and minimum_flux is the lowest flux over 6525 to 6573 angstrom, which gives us 0.086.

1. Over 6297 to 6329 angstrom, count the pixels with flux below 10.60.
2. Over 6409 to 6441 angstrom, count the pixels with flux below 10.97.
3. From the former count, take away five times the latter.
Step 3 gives -32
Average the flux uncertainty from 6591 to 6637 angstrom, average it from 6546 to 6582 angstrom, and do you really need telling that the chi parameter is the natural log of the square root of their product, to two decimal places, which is -0.85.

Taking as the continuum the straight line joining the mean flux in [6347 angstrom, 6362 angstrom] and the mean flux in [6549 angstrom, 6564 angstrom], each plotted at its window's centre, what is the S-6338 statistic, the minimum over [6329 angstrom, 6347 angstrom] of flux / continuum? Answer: 0.91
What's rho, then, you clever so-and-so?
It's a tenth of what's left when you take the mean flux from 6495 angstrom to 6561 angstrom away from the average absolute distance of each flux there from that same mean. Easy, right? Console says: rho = -1.07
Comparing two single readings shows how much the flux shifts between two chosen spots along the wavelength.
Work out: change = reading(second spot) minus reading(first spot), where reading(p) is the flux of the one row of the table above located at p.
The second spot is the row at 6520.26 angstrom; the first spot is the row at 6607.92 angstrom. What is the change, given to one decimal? 0.3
